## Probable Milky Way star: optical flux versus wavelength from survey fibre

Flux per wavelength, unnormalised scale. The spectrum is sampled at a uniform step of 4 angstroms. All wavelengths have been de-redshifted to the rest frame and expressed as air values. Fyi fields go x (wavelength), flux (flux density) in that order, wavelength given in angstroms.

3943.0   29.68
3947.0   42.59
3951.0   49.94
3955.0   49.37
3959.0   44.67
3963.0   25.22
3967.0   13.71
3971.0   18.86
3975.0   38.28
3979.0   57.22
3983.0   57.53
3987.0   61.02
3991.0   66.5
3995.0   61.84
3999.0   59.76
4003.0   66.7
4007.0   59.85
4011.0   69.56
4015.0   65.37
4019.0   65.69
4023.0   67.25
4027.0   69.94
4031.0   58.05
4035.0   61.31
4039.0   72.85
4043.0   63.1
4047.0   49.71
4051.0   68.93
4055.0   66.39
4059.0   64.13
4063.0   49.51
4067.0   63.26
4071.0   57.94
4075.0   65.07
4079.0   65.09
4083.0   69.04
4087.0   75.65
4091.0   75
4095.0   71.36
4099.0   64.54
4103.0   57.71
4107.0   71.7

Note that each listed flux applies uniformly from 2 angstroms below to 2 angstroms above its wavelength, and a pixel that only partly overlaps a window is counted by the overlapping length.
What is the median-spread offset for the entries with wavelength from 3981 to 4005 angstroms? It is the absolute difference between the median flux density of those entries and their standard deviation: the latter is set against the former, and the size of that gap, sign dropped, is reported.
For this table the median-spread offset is 58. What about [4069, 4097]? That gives 63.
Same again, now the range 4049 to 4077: 58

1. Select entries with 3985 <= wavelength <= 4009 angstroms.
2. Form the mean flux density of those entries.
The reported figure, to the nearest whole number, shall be 63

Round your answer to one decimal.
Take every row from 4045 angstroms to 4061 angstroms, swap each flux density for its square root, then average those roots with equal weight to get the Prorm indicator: 7.9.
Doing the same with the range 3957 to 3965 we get 5.9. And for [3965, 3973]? 4.0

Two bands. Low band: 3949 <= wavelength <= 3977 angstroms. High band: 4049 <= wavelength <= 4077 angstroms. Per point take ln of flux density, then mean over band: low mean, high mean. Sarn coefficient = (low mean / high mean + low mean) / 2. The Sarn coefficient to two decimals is 2.13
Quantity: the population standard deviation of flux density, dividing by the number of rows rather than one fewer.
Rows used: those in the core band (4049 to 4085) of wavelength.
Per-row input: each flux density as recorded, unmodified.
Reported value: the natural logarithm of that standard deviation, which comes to 1.8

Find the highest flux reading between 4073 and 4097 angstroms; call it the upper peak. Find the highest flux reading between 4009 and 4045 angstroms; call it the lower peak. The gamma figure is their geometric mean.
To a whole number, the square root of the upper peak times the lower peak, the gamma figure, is 74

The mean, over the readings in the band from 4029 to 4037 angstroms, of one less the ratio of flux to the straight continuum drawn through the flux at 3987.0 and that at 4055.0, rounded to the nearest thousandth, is 0.077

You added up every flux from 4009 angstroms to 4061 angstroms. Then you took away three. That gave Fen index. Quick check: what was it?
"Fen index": 839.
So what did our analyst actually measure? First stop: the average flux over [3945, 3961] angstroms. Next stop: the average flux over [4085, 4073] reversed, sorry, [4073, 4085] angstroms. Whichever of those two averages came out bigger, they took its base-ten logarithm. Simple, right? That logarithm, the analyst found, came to 1.822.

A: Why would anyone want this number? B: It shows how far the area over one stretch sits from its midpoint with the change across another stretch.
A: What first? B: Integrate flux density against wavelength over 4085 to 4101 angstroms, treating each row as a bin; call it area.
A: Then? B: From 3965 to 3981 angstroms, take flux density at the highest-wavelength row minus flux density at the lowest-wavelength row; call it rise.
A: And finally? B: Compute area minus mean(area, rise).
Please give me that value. 551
